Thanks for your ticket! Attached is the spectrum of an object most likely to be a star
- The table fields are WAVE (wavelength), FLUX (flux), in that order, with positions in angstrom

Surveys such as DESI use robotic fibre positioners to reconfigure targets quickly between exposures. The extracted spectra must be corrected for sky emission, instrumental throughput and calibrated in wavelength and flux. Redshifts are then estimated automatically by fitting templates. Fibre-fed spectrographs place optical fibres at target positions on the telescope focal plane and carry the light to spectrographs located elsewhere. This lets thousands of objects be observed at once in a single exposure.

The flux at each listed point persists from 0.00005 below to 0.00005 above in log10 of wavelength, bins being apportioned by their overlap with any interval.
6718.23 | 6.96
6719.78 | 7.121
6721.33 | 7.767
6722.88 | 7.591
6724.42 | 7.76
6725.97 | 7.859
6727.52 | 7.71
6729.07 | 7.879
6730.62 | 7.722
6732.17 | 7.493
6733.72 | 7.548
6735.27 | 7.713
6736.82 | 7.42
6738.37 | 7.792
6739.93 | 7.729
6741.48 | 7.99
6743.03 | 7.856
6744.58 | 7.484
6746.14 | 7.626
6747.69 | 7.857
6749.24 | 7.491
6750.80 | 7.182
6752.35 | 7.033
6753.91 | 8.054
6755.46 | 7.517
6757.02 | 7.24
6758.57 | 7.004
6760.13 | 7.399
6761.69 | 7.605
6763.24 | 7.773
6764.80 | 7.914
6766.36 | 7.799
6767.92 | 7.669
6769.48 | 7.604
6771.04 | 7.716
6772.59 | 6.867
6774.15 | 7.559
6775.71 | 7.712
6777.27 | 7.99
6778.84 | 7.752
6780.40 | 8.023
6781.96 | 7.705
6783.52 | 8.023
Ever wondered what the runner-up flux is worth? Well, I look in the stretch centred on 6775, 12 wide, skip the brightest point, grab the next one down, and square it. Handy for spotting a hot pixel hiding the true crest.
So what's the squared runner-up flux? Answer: 63.8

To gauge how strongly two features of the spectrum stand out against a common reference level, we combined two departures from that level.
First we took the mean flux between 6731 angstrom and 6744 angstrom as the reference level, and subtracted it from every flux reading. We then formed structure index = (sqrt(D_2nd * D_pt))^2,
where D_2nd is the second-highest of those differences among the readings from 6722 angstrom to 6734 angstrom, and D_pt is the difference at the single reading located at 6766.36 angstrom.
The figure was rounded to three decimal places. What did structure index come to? 0.018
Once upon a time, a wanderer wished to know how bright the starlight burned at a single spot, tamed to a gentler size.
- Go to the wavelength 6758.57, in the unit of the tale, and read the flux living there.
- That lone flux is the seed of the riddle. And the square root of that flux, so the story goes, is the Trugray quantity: 2.65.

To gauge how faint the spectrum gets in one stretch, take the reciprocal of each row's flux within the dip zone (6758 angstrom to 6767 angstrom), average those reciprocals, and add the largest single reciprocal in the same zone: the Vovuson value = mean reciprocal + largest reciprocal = 0.275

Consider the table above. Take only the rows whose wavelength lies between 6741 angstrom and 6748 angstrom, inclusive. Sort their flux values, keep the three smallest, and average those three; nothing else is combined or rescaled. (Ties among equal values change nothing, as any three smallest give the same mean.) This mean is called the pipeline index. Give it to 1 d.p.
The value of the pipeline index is 7.7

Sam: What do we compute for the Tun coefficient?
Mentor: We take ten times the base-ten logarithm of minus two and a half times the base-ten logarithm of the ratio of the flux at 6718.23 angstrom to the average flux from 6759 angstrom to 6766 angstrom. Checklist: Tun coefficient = -10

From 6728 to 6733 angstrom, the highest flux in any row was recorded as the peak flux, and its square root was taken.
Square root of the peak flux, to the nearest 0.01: 2.81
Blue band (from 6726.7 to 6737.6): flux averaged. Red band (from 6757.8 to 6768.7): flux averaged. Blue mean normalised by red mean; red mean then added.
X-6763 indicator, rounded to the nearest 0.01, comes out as 8.60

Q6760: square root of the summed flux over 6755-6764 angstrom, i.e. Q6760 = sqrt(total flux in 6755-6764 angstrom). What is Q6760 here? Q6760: 6.67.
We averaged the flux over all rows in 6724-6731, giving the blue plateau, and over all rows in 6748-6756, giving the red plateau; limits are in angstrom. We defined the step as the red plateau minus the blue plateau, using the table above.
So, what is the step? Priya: -0.3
